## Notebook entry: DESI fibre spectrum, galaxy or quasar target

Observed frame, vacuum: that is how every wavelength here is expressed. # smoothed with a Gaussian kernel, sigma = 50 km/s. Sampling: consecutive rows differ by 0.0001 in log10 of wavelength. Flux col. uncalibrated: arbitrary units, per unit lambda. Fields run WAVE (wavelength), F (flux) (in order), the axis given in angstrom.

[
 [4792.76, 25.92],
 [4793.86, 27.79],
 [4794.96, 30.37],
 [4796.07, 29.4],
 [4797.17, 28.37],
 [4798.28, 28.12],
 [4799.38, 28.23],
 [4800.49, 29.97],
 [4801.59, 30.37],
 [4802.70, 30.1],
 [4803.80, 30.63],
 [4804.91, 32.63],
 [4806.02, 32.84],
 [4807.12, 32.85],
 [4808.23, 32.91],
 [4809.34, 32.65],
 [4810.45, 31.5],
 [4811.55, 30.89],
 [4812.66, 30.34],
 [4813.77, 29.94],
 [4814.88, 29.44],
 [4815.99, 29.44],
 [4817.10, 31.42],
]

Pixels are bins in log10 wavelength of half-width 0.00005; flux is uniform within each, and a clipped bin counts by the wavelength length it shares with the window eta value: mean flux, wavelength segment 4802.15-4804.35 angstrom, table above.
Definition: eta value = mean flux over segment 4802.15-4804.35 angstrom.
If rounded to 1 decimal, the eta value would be 30.4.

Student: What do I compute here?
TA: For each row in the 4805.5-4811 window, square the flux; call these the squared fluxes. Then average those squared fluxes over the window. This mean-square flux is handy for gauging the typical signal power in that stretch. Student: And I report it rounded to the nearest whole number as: 1060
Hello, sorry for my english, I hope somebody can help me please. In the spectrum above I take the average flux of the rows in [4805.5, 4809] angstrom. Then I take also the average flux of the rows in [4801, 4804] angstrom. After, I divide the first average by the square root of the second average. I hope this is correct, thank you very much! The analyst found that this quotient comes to 5.96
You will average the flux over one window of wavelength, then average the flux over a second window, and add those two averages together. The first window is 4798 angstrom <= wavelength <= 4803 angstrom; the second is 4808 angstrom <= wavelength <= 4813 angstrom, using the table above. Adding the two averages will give 61.0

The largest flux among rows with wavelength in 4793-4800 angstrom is 30.37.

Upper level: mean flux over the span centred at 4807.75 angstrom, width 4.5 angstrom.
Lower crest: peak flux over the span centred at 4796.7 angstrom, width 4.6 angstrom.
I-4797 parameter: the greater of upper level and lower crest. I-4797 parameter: 32.8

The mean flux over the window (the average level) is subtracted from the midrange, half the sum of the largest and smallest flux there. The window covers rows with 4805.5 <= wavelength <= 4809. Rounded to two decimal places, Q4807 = 0.01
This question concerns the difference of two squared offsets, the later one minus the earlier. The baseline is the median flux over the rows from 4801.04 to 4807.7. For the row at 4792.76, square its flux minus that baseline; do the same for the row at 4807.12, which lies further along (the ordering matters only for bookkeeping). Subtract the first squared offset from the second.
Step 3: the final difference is -31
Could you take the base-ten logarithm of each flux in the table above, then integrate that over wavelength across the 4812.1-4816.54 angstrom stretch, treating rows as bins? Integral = 6.54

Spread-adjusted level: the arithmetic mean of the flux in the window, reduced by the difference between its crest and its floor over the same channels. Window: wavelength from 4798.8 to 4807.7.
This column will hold 26.3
